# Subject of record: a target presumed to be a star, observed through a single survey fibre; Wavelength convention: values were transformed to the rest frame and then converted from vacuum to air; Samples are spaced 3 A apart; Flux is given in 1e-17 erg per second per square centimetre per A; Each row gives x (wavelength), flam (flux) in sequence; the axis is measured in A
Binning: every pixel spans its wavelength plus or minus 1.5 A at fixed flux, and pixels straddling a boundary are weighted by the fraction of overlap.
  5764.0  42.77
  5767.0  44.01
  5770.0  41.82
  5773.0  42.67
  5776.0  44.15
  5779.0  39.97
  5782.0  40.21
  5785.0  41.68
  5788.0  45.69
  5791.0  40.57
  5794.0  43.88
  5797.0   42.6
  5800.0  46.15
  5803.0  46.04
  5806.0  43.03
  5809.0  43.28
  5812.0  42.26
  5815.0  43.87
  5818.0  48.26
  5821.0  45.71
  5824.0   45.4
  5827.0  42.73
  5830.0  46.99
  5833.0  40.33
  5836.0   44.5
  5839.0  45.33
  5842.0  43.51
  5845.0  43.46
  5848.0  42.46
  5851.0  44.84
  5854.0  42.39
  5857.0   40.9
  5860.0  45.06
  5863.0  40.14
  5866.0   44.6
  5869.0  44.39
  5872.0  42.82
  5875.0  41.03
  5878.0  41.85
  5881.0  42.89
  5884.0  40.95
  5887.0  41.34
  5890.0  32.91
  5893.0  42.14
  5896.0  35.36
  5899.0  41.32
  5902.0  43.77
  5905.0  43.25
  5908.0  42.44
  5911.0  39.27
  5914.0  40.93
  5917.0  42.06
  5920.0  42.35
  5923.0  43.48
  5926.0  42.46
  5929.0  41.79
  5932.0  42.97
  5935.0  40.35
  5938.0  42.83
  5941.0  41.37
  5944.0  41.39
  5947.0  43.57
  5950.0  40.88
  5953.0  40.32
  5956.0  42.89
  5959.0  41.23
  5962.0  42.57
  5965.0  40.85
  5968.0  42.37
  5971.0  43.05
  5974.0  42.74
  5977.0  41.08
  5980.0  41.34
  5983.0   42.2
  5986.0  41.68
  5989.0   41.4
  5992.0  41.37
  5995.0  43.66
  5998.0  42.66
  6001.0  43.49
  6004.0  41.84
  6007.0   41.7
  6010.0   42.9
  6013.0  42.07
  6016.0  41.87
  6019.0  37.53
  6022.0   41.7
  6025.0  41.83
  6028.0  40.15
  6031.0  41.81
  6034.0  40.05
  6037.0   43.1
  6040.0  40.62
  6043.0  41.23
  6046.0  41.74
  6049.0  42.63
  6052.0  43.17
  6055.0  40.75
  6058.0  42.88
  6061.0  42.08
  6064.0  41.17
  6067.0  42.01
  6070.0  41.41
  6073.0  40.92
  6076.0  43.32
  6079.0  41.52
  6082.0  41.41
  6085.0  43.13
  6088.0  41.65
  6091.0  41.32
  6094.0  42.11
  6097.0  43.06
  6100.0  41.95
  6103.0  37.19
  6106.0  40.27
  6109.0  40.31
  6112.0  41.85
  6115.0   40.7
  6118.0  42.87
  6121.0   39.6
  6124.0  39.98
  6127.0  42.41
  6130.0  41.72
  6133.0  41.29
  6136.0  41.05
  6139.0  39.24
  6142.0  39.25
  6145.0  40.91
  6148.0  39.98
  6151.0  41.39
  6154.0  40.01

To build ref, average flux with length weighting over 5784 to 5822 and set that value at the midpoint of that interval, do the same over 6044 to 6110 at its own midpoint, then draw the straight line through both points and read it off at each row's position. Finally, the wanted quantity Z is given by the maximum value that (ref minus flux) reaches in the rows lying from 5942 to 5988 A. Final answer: 2.4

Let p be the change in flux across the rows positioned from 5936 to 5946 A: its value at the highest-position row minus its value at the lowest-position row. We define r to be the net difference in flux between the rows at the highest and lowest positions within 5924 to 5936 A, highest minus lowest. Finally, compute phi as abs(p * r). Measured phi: 3.0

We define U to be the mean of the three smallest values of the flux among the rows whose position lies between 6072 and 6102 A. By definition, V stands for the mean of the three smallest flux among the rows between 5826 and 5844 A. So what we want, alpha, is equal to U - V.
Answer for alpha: -1.0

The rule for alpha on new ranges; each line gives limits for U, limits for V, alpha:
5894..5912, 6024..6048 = -1.6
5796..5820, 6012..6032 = 2.8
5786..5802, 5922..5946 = 1.3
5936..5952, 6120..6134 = 0.9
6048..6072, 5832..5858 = -0.1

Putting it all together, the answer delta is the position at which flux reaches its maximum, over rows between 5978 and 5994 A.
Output 5983.0 A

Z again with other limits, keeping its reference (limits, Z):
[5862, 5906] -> 10.4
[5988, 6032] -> 4.6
